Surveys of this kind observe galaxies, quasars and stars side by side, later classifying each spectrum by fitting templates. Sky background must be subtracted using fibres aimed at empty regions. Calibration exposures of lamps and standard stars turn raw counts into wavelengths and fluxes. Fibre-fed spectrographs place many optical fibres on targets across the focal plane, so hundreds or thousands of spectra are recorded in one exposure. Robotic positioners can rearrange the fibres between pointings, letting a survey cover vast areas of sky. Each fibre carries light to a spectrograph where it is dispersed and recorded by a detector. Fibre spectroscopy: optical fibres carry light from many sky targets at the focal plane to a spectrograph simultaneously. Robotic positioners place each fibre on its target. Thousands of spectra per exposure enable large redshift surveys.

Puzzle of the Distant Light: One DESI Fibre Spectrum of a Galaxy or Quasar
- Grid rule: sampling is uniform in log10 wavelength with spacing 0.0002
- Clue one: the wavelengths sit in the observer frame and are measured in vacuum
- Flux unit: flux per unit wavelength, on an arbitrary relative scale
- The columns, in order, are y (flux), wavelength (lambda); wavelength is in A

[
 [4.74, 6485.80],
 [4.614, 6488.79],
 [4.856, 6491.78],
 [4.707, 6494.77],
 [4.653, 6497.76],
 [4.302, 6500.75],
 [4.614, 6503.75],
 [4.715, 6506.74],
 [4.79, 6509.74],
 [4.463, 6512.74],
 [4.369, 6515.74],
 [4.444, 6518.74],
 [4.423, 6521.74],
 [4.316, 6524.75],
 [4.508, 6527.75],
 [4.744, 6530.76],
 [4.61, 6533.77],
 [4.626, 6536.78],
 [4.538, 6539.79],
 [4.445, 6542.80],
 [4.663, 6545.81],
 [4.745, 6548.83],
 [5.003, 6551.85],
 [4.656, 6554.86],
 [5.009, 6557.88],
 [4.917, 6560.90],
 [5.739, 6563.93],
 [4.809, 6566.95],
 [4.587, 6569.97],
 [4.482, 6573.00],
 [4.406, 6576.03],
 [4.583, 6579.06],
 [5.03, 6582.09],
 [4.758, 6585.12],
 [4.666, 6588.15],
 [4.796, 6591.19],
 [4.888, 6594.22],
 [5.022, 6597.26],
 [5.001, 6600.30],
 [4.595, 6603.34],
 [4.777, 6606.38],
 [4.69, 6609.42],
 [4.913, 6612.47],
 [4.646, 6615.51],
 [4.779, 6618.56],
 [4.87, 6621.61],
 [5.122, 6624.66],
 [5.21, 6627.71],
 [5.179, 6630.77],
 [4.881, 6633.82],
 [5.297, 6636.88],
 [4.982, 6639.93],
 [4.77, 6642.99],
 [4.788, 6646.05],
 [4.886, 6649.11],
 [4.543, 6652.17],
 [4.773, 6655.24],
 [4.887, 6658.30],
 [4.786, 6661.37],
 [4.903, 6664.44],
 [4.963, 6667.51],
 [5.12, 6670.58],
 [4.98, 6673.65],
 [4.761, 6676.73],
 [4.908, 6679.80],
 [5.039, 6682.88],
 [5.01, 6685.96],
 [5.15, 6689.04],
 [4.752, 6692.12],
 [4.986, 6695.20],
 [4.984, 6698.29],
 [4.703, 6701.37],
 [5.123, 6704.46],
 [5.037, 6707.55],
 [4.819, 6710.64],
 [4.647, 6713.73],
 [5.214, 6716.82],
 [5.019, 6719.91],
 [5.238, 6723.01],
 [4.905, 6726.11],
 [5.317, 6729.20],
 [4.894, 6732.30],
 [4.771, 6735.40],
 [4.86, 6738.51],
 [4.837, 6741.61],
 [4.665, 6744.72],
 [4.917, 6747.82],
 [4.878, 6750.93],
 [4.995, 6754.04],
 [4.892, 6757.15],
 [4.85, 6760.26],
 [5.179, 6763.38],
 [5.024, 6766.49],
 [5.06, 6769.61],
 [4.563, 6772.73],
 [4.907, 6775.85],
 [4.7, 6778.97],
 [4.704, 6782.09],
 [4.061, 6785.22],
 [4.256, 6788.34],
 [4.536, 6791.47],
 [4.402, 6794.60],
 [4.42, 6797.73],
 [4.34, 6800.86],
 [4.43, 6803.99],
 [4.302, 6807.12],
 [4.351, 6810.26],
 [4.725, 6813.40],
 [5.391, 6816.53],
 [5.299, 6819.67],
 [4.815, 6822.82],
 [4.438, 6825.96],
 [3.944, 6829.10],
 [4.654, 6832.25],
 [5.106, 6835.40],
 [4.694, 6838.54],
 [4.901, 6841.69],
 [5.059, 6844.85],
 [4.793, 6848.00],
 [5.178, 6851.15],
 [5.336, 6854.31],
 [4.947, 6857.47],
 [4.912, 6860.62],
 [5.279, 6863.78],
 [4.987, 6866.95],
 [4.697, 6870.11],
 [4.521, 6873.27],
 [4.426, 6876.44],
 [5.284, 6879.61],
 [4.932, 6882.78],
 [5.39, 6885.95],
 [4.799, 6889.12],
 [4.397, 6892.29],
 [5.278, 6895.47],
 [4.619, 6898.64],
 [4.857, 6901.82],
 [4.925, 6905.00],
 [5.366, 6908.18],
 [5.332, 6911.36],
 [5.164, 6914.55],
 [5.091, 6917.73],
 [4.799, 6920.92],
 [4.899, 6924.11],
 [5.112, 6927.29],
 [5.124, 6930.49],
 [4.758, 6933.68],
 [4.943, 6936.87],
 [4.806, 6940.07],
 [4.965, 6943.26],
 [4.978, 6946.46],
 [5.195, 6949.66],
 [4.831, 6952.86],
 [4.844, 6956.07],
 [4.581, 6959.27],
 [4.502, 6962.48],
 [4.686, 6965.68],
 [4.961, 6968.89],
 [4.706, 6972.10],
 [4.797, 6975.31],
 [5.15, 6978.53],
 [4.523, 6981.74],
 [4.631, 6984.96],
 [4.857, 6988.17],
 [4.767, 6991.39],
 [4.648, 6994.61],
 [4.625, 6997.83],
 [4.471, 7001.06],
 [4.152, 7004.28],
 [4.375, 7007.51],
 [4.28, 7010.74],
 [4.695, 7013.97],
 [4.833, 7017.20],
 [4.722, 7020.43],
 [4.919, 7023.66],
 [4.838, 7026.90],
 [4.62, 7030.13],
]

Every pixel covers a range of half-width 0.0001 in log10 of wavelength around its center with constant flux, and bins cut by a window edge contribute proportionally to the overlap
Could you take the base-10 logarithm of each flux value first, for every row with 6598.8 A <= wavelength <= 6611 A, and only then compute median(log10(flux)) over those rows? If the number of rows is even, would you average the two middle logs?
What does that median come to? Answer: 0.675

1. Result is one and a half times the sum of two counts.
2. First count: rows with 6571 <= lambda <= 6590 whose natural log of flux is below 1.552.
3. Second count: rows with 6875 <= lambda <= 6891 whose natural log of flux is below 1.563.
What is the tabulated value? 7.5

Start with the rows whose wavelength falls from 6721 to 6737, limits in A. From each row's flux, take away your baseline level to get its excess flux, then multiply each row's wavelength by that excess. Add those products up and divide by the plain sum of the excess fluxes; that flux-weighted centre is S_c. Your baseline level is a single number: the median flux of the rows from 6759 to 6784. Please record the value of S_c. 6725.2 A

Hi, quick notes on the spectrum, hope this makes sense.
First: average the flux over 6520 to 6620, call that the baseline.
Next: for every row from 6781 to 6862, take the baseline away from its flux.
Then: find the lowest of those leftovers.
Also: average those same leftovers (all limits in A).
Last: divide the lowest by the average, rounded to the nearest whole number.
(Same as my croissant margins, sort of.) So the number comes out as 17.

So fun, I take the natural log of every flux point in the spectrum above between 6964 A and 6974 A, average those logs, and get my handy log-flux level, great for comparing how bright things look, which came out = 1.57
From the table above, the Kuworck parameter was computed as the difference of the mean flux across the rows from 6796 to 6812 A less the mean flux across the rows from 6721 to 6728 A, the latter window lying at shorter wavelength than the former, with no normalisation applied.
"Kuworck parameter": -0.7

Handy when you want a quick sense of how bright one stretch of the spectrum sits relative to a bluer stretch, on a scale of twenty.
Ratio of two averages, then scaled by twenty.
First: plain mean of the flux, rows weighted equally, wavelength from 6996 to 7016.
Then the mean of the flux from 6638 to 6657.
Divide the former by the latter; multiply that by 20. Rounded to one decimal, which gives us 18.5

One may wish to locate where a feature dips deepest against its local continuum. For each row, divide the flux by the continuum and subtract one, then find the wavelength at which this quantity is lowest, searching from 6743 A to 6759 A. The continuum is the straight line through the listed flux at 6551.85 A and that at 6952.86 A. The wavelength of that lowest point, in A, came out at 6744.72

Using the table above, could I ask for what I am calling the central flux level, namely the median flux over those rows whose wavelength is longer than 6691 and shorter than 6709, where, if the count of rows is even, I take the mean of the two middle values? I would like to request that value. 4.985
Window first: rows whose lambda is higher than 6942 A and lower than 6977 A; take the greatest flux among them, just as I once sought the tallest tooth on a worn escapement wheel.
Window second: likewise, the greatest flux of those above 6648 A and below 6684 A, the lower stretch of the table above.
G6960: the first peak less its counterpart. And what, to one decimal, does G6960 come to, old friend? 0.1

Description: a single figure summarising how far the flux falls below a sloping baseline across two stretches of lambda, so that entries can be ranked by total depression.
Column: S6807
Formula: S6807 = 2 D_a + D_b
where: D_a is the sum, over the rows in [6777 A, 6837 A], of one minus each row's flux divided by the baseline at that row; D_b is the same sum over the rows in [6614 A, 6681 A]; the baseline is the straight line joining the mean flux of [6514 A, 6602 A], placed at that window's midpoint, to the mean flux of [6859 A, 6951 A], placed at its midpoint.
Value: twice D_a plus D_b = 1.9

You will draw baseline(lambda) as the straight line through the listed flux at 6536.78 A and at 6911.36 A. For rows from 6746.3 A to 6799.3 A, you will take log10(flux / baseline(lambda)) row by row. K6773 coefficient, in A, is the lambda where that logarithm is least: 6785.22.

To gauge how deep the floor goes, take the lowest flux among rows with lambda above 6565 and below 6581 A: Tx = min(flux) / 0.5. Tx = 8.81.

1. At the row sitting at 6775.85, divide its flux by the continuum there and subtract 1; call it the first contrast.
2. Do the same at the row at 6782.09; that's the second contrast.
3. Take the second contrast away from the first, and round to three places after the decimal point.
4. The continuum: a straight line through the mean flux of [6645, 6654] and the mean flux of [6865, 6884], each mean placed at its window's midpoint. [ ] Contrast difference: 0.043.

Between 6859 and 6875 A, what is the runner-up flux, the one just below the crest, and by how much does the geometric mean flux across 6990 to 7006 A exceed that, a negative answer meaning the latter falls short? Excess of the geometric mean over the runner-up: -0.5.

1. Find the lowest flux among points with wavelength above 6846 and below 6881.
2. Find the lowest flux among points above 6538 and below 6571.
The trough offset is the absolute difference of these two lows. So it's 0.02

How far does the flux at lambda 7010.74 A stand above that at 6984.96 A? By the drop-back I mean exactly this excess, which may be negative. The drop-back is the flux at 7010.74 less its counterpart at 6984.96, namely -0.35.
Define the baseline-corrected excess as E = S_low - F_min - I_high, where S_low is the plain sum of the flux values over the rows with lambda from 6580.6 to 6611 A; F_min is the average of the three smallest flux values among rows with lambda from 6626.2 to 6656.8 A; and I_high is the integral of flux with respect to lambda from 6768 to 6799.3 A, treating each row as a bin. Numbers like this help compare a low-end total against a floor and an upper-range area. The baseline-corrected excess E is -99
